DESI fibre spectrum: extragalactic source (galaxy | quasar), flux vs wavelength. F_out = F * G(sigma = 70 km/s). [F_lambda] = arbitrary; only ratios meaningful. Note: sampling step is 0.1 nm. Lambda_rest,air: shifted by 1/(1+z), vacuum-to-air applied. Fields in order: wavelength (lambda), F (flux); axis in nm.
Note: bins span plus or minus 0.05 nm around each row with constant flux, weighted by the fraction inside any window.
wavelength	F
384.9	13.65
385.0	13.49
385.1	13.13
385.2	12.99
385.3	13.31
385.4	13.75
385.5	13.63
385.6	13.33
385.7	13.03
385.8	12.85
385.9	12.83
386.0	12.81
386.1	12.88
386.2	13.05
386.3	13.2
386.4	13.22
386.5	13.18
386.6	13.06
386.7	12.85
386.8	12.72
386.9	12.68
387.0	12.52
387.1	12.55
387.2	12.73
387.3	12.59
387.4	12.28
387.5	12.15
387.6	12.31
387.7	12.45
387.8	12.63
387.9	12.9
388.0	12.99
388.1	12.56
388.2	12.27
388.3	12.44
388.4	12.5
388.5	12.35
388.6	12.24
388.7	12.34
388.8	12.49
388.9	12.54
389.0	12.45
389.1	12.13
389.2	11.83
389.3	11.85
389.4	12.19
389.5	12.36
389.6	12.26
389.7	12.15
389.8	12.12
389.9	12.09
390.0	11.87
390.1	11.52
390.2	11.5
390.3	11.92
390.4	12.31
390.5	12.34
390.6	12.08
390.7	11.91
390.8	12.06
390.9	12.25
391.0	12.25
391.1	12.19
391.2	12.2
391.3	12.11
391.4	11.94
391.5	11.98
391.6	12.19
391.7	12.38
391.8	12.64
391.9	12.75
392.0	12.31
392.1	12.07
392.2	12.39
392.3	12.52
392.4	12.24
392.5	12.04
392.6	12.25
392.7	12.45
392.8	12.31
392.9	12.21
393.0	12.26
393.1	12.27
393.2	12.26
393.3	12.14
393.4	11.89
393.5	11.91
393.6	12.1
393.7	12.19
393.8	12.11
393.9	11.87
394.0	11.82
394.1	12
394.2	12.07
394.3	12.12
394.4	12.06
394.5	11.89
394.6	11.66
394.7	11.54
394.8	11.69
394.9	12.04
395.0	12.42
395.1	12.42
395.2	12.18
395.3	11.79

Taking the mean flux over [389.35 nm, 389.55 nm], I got 12.3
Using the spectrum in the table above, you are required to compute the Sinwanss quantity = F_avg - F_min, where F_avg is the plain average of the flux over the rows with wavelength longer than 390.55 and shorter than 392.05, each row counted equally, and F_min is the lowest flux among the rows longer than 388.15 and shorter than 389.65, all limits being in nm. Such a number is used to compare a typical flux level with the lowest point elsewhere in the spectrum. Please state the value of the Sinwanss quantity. 0.39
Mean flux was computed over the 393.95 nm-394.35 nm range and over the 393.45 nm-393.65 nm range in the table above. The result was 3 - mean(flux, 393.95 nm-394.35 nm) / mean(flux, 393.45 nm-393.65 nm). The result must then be 2.00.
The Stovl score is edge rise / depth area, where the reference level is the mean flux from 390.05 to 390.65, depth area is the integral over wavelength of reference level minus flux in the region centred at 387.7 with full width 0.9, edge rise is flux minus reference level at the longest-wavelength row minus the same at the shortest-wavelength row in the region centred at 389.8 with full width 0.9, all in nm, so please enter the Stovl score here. 1.3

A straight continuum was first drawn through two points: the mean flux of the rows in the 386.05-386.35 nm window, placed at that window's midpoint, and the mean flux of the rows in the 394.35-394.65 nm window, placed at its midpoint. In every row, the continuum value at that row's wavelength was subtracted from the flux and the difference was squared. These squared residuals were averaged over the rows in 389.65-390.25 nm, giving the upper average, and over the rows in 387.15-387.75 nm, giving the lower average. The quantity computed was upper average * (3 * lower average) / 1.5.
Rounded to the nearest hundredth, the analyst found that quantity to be 0.22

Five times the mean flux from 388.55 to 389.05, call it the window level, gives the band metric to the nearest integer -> 62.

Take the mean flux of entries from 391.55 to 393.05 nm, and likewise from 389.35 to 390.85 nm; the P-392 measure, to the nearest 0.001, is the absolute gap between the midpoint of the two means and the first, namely 0.144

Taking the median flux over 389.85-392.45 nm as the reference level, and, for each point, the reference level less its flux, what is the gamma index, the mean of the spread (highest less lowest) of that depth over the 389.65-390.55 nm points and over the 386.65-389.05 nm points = 0.84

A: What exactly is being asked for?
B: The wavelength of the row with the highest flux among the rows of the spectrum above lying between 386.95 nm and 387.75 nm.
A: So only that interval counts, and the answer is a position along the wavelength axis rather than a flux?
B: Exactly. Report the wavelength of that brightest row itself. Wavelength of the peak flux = 387.2 nm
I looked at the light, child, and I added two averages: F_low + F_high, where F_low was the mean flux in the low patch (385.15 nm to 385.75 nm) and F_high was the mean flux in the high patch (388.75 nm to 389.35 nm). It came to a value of 25.6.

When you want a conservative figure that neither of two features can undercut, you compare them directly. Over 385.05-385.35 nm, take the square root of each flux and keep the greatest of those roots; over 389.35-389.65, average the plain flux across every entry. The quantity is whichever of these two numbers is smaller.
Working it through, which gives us 3.65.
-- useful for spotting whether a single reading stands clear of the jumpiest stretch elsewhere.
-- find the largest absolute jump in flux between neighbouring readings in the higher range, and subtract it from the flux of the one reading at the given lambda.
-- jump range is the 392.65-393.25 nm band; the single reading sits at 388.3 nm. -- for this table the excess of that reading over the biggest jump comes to 12.3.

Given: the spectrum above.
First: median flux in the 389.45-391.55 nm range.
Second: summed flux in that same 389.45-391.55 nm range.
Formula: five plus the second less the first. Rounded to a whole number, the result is 246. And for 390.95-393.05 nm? 250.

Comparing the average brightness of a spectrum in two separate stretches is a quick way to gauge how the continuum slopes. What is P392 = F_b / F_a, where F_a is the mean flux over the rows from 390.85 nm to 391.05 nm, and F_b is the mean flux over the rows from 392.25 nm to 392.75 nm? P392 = 1.00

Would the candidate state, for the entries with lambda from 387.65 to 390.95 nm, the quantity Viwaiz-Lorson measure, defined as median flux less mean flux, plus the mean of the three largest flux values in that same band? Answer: 12.9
